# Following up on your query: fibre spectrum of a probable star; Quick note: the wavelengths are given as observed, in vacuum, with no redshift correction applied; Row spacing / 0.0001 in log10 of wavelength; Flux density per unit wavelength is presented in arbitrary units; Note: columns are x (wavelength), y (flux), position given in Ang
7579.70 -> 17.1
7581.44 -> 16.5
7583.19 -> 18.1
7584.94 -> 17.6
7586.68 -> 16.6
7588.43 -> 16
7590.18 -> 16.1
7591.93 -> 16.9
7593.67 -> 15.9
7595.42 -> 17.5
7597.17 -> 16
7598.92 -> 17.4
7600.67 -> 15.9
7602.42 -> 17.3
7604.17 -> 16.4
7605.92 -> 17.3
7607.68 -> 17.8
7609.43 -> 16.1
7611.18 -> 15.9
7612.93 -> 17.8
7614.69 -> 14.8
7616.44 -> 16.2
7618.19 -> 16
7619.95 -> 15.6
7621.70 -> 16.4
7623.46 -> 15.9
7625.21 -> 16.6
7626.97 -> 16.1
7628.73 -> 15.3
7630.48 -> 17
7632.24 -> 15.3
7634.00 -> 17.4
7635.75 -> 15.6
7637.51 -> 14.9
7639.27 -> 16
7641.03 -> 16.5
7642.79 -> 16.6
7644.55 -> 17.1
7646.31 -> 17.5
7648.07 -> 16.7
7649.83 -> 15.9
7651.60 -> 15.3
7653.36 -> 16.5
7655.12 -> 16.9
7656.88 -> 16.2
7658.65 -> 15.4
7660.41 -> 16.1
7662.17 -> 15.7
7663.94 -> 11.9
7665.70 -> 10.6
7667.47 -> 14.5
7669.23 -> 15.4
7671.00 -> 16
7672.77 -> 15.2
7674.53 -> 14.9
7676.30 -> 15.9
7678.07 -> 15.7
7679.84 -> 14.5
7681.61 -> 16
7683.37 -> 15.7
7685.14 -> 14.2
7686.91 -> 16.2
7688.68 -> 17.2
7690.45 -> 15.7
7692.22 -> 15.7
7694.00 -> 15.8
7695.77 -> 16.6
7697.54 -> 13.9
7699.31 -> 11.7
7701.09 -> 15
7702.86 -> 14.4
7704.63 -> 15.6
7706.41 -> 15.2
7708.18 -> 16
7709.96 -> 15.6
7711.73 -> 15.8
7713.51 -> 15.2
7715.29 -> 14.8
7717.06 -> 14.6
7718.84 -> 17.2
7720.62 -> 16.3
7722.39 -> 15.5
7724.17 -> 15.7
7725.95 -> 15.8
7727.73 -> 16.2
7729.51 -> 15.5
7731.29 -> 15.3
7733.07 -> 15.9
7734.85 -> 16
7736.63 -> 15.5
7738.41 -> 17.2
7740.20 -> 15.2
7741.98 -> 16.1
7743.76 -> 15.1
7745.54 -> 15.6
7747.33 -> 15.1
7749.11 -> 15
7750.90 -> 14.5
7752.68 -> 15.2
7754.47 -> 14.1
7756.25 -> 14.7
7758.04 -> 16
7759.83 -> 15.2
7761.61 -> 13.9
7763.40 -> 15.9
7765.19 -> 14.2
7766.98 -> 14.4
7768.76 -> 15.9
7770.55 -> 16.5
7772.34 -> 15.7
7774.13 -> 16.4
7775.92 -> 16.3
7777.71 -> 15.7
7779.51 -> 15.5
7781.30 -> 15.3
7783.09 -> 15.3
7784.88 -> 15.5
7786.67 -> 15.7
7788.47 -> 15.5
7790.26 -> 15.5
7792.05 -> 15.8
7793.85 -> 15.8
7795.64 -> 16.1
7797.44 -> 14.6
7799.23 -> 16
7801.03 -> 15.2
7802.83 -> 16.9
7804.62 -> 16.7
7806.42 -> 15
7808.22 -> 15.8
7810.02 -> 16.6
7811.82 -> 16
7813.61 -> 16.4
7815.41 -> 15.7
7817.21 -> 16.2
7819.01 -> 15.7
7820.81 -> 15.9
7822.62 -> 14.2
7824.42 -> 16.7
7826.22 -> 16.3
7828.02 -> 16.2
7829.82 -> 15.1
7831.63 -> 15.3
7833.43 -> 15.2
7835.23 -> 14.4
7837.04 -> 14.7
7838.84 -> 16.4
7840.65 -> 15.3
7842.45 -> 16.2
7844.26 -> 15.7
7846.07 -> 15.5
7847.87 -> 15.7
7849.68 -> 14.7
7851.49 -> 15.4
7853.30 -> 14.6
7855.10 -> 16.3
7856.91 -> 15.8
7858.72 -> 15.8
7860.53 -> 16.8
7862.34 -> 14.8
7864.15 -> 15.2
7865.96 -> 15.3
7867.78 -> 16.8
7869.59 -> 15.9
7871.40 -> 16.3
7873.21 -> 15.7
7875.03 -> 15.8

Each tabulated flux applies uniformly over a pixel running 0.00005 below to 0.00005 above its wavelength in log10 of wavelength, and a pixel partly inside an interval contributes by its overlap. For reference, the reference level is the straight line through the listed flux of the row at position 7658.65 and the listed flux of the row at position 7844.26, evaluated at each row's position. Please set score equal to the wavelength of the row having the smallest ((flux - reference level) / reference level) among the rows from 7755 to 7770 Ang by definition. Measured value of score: 7761.61 Ang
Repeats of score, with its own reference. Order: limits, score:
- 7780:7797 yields 7783.09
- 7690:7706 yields 7699.31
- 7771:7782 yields 7781.30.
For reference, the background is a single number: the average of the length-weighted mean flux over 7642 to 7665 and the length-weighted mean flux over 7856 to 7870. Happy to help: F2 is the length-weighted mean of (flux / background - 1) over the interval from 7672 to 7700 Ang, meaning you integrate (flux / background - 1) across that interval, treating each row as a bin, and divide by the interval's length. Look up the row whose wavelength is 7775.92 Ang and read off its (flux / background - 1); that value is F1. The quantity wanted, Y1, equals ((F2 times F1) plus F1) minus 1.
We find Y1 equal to -0.97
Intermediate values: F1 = 0.03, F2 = -0.034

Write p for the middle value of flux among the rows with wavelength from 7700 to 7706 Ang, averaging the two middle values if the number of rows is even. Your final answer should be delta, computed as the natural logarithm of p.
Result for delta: 2.71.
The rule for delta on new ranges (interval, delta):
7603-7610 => 2.82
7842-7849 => 2.75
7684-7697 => 2.76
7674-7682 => 2.75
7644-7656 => 2.82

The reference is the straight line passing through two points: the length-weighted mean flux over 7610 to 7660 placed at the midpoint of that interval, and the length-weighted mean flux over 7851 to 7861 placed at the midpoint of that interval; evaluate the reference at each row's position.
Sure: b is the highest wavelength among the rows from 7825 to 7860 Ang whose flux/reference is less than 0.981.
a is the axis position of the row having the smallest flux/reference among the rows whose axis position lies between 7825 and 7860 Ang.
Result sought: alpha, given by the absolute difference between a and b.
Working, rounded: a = 7835.23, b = 7853.30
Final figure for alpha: 18.1 Ang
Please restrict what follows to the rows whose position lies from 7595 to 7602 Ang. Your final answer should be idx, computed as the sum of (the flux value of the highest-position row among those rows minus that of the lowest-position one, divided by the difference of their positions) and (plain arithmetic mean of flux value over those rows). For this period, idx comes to 16.4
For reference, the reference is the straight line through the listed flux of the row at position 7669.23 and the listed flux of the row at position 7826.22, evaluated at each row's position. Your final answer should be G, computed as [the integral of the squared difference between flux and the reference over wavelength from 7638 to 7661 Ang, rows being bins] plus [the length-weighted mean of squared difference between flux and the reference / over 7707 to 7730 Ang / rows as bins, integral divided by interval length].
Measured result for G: 36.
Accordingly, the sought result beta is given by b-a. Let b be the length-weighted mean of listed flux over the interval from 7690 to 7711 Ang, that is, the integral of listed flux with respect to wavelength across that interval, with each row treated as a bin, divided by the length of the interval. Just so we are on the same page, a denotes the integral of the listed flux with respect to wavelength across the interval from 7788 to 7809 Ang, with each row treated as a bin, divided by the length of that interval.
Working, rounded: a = 15.7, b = 15.1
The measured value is -0.7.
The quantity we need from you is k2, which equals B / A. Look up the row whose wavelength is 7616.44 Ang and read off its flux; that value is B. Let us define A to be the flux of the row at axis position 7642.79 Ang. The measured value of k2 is 0.98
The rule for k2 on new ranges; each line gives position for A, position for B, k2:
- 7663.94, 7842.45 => 1.36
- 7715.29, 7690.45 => 1.06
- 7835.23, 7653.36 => 1.15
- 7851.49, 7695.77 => 1.08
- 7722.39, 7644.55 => 1.10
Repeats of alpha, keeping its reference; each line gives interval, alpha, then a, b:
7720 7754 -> 1.8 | 7750.90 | 7752.68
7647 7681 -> 14.1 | 7665.70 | 7679.84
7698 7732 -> 32.0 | 7699.31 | 7731.29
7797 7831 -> 7.2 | 7822.62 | 7829.82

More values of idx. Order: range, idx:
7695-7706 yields 14.4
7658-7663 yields 15.8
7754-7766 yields 14.9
